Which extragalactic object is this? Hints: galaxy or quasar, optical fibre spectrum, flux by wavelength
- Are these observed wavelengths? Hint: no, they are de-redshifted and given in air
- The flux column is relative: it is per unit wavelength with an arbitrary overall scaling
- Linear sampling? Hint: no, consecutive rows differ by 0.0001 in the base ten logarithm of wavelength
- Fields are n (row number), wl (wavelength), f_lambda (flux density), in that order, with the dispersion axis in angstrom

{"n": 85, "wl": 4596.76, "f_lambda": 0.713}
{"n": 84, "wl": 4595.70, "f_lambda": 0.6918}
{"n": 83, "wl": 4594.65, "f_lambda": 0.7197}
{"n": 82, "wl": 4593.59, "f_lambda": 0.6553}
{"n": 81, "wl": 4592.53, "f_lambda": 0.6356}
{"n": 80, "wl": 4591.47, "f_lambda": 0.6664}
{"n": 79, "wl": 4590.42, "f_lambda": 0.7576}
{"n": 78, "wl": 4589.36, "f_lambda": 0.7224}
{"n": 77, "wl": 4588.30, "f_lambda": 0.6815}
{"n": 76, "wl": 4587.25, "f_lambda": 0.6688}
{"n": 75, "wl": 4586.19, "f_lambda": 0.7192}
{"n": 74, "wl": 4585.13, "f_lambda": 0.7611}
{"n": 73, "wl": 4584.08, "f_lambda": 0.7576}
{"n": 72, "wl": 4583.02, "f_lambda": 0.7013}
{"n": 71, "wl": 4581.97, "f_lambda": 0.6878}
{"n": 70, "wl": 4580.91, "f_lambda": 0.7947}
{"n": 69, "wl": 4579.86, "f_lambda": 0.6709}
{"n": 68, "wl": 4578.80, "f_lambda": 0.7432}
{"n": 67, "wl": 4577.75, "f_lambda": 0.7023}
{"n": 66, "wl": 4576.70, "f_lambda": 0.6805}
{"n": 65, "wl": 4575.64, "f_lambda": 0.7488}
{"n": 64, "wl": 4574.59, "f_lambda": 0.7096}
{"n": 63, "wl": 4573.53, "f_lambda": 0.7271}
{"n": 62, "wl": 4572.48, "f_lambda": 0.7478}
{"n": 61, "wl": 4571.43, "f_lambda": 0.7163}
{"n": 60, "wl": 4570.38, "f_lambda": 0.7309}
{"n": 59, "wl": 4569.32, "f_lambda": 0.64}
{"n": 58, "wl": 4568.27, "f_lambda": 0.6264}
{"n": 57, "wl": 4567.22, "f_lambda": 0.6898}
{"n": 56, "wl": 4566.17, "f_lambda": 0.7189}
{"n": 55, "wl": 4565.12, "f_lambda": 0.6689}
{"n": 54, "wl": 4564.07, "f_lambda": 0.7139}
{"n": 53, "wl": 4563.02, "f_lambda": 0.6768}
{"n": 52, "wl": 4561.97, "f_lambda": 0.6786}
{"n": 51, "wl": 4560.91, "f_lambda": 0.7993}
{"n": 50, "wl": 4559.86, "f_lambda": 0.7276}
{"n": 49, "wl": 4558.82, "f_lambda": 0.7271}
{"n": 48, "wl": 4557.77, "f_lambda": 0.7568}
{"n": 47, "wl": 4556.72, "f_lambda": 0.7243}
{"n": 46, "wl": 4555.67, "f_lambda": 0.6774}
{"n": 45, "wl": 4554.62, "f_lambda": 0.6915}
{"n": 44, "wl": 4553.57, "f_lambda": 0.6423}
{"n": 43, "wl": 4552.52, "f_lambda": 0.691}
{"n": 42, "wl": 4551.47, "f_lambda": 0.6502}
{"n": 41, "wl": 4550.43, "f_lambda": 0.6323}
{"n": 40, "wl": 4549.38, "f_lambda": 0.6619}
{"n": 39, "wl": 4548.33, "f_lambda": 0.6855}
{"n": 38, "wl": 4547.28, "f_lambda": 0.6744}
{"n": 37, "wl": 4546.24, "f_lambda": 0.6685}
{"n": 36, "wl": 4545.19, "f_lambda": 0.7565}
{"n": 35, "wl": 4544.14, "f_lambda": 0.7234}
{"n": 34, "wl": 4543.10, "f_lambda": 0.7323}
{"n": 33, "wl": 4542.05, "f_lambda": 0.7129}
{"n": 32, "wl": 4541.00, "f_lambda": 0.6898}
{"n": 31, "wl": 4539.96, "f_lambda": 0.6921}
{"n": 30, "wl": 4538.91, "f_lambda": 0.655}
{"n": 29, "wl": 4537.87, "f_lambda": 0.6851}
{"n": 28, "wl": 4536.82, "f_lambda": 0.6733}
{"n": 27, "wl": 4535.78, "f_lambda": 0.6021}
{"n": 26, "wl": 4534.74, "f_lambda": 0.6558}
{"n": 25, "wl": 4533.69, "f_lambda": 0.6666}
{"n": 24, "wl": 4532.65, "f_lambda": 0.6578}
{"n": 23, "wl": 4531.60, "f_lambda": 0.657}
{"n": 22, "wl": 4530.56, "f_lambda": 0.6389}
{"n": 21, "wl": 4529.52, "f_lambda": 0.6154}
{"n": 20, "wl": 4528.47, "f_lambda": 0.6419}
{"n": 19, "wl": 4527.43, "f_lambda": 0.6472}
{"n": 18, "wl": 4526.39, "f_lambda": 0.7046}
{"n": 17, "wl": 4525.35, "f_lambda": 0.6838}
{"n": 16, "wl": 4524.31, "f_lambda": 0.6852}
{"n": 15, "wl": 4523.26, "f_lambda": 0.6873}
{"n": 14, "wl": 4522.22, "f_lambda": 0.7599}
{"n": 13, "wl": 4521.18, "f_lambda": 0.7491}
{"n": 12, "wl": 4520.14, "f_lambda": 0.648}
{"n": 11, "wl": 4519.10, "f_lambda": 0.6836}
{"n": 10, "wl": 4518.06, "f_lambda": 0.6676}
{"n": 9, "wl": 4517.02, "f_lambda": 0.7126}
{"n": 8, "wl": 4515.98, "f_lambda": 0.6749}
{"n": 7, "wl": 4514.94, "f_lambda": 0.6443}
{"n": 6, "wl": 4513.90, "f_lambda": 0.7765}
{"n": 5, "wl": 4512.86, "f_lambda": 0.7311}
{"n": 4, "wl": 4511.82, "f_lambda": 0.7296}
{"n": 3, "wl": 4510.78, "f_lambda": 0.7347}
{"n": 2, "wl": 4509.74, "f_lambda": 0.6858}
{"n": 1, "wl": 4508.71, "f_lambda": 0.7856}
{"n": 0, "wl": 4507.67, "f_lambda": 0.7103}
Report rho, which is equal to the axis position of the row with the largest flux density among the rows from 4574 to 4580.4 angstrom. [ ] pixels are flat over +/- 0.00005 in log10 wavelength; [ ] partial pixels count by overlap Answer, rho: 4575.64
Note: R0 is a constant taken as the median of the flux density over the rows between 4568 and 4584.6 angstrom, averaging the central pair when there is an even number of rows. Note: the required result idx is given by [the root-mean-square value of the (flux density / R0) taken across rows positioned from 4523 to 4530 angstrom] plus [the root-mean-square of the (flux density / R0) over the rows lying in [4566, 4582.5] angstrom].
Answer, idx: 1.93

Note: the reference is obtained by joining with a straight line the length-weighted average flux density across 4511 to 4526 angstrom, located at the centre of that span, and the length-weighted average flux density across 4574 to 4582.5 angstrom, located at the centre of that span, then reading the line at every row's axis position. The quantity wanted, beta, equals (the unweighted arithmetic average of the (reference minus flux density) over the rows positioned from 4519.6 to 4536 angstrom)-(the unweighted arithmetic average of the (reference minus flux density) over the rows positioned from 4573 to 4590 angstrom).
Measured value 0.036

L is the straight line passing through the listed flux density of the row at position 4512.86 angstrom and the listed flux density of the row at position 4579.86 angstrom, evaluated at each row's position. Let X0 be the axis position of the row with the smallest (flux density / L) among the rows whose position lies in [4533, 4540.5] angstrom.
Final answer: 4535.78 angstrom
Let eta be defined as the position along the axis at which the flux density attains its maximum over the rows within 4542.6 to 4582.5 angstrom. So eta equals 4560.91 angstrom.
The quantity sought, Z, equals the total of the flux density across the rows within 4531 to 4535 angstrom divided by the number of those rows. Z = 0.659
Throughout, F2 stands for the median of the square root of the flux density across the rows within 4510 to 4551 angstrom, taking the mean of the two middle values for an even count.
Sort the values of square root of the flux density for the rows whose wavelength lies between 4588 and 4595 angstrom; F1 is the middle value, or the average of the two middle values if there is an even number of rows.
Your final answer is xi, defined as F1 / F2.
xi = 1.00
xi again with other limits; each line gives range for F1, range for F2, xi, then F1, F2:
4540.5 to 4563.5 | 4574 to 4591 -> 0.98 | 0.831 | 0.845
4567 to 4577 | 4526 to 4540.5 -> 1.04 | 0.844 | 0.810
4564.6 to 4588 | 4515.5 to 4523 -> 1.02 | 0.844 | 0.827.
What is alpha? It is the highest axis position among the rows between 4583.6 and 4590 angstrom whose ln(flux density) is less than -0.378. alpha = 4588.30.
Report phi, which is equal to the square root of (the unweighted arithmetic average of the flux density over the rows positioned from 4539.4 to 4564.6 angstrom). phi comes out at 0.836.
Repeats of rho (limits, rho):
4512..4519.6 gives 4513.90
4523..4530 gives 4526.39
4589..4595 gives 4590.42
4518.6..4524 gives 4522.22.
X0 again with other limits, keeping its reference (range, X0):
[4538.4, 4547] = 4538.91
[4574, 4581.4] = 4579.86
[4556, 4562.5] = 4561.97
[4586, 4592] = 4587.25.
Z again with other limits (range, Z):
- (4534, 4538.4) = 0.654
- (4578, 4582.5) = 0.724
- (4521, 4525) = 0.720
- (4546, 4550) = 0.673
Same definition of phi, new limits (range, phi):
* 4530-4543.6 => 0.819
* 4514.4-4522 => 0.826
